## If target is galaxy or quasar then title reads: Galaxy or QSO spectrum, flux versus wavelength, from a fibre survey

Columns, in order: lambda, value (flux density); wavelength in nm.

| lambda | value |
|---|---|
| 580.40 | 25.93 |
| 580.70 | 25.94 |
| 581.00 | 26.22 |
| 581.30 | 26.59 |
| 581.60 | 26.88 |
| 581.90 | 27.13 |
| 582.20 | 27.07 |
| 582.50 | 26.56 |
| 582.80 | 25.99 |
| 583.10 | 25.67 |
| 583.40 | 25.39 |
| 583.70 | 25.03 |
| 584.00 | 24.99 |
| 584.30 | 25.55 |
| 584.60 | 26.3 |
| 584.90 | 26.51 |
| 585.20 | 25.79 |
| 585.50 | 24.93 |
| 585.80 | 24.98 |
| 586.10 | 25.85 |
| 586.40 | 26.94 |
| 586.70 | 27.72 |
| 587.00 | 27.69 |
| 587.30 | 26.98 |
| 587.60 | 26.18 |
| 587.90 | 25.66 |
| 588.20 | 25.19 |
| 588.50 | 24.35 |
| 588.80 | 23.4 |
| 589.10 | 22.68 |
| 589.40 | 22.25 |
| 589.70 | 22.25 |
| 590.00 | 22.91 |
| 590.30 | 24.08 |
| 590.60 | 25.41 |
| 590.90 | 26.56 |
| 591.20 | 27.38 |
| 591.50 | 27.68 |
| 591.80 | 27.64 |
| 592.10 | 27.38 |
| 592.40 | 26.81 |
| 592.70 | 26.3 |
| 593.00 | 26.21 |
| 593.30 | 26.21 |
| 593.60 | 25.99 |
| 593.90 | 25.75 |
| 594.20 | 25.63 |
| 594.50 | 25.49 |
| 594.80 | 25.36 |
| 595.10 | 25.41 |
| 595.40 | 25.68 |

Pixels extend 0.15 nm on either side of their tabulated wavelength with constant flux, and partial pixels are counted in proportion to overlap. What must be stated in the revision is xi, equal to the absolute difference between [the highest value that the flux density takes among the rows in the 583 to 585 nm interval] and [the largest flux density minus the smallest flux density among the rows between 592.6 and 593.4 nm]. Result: 26.4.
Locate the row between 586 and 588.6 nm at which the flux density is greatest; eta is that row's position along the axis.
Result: 586.70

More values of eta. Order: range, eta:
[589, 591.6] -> 591.50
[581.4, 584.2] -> 581.90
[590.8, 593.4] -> 591.50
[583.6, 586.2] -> 584.90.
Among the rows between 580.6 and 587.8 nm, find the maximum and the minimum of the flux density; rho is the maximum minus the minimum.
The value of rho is 2.8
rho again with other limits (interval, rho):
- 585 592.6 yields 5.5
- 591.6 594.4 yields 2.0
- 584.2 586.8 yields 2.8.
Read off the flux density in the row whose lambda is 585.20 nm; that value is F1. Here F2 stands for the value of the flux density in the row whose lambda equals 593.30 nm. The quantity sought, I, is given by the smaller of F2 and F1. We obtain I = 25.8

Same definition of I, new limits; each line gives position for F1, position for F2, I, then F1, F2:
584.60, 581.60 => 26.3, 26.3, 26.88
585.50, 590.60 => 24.9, 24.93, 25.41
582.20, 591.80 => 27.1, 27.07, 27.64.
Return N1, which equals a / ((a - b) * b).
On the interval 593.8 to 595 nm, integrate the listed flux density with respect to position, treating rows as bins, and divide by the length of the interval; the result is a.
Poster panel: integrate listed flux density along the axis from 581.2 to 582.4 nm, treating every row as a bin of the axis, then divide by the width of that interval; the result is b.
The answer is -0.7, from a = 25.5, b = 26.9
